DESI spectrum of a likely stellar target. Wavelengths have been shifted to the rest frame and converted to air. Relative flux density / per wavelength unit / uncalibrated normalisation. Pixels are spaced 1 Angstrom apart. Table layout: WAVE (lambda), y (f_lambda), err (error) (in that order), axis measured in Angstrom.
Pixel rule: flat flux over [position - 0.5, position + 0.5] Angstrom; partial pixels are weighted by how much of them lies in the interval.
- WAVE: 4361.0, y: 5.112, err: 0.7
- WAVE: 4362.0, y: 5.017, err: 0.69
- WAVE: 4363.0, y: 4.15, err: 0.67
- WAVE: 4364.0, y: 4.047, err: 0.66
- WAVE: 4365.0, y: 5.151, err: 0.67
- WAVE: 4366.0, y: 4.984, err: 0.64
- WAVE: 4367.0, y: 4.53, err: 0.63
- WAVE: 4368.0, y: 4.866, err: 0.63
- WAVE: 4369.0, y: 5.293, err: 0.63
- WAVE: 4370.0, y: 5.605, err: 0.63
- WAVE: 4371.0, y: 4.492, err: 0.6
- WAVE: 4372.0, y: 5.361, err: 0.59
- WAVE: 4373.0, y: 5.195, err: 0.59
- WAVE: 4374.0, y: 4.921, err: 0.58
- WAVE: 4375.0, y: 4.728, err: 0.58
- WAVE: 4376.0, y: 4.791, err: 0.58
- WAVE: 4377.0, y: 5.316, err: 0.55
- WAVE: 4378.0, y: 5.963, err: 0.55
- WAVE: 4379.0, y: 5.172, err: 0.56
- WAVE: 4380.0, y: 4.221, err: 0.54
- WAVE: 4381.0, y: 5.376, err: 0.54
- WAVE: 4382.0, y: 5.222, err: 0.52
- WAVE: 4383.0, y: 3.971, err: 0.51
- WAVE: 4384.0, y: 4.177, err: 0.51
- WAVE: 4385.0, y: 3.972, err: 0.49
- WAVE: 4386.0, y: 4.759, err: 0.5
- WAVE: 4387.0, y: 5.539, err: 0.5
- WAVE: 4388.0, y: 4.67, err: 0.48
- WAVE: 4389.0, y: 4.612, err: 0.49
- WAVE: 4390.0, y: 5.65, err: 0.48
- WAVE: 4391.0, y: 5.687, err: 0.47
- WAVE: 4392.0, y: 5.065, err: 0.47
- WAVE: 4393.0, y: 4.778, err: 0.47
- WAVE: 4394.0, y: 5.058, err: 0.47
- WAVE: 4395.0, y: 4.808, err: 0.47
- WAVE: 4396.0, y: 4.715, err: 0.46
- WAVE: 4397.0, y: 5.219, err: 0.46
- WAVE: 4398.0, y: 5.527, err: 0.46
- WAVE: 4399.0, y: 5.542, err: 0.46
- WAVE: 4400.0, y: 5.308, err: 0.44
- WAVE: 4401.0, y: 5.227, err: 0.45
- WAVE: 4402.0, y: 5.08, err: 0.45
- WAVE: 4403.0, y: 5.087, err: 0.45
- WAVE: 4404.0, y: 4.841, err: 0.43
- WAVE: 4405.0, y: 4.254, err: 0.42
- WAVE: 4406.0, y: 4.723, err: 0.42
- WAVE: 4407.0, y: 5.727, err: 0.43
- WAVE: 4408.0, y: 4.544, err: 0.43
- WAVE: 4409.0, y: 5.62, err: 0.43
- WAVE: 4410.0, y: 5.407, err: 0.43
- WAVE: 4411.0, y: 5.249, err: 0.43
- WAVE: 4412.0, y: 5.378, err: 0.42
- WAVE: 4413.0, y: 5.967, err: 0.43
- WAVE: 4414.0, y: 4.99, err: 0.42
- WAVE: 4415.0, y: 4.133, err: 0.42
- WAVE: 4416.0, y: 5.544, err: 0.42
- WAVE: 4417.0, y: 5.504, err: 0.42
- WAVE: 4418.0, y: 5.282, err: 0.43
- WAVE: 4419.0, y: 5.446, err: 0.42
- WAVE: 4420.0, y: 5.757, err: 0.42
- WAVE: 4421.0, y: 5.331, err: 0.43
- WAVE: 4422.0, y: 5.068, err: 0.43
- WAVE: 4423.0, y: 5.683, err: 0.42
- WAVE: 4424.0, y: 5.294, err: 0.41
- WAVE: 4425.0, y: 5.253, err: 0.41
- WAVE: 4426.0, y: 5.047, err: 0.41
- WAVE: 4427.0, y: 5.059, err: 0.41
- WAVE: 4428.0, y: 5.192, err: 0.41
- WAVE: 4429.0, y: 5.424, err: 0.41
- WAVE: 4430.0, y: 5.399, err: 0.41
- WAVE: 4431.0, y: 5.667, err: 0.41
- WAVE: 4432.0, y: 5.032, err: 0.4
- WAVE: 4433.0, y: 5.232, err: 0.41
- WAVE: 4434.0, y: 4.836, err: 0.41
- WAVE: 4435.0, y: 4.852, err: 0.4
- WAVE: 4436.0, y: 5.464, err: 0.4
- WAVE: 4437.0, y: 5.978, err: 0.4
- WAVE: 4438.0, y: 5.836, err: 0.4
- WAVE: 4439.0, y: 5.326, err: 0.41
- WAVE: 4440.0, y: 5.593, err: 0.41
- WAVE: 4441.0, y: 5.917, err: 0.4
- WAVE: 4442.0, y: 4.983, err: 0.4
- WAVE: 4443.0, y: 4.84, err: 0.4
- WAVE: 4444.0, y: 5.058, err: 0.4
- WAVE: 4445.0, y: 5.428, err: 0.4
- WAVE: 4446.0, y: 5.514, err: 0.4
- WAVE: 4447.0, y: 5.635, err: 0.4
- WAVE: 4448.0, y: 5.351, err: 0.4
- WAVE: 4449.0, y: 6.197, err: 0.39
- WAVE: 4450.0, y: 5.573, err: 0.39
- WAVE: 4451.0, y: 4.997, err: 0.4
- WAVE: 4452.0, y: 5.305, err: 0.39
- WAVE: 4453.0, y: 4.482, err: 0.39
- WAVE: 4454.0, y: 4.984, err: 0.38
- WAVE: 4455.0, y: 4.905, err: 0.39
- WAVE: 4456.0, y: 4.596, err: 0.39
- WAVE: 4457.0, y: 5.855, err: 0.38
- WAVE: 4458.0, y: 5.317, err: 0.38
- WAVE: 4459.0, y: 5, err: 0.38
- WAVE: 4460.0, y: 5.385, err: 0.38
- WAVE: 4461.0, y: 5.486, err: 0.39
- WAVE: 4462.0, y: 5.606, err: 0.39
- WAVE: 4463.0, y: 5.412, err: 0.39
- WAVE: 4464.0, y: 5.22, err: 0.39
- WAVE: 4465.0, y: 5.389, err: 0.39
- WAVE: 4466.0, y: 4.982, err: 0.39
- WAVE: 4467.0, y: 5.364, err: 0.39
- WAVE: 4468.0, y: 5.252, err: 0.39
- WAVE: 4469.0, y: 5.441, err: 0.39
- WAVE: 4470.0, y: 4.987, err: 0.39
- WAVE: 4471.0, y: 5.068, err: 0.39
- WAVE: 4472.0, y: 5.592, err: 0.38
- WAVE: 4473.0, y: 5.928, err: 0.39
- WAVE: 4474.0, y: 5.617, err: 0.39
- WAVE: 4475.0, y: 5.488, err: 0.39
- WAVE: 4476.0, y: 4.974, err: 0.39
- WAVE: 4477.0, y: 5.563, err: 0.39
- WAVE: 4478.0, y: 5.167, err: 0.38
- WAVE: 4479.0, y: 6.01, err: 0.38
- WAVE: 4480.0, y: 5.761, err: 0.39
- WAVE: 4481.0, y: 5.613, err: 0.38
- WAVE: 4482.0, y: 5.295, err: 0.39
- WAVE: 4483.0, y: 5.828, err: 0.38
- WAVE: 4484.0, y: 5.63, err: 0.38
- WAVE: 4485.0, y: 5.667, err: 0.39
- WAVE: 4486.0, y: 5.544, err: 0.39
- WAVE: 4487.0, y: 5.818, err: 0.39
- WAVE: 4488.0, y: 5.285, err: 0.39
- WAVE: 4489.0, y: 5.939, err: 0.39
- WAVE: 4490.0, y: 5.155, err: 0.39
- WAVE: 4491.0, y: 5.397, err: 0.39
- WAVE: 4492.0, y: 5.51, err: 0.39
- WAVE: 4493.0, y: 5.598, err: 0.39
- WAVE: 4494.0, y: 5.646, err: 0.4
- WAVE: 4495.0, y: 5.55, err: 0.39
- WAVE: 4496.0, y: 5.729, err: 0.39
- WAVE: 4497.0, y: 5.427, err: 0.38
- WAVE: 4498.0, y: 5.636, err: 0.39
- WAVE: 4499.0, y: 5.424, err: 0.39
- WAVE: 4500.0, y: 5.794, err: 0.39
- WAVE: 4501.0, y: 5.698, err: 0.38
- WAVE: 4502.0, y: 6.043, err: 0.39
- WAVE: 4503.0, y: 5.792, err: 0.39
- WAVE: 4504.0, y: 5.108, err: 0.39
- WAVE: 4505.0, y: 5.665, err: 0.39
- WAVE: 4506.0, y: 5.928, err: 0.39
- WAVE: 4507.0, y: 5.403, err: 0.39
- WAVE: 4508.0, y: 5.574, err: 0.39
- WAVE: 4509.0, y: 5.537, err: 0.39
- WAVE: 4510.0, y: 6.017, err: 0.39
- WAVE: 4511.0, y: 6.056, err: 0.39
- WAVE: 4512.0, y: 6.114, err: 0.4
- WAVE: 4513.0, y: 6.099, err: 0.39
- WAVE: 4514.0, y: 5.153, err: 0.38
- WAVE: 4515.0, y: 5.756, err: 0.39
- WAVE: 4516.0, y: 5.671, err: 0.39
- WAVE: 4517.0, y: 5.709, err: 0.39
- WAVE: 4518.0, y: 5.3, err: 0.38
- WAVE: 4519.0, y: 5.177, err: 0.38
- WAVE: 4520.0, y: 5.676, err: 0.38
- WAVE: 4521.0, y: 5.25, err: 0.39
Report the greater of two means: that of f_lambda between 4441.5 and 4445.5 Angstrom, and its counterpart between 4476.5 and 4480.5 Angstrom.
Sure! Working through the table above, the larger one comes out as 5.63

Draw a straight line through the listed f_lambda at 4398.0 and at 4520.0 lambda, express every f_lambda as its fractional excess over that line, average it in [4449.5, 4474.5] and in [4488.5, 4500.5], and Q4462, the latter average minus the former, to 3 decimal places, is 0.046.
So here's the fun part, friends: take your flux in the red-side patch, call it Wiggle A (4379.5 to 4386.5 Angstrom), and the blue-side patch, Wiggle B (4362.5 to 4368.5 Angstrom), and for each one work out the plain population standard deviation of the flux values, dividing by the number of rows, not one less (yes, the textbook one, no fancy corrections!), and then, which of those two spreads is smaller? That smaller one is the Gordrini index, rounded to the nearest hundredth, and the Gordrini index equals 0.41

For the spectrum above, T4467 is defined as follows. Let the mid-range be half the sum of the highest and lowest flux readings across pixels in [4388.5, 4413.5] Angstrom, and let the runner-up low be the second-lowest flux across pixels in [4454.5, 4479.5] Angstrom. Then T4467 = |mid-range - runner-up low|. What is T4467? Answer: 0.21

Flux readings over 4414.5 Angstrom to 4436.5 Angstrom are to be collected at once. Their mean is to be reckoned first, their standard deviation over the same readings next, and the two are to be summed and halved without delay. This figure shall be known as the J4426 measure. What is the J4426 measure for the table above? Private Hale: 2.80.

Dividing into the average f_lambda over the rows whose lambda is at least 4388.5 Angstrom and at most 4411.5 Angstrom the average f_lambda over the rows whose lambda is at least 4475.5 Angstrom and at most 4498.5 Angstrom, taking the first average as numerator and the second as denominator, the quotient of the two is 0.922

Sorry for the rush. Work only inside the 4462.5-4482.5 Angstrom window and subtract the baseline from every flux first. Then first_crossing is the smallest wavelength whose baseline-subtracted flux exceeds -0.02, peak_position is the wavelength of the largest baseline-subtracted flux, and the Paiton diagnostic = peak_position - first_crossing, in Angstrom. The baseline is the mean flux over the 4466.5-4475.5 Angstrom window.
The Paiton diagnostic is 16 Angstrom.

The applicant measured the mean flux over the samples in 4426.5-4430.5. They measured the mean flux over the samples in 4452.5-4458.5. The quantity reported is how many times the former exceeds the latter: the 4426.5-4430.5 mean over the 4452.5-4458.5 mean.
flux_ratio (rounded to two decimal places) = 1.05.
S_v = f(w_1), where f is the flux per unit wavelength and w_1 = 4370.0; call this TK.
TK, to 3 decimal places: 5.605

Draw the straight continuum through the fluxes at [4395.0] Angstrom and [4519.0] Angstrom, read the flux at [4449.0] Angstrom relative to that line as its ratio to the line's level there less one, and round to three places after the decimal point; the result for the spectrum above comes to 0.247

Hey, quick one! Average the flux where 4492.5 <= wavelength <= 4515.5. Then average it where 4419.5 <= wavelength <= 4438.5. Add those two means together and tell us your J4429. 11.0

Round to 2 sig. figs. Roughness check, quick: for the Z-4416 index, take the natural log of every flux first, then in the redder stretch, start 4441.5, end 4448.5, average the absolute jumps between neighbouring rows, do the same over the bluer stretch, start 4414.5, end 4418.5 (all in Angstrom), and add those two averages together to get 0.15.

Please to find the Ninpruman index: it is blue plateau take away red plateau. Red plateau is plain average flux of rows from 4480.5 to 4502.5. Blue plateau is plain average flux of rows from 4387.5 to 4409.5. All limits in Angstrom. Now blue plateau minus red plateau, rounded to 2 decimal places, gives -0.52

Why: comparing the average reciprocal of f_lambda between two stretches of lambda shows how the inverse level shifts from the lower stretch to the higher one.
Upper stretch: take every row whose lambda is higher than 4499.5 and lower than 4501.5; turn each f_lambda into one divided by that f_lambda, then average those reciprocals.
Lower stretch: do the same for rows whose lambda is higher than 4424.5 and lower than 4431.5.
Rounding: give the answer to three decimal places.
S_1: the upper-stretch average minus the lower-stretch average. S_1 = -0.015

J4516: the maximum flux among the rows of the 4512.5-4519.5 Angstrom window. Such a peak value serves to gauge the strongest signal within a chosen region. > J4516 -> 6.099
